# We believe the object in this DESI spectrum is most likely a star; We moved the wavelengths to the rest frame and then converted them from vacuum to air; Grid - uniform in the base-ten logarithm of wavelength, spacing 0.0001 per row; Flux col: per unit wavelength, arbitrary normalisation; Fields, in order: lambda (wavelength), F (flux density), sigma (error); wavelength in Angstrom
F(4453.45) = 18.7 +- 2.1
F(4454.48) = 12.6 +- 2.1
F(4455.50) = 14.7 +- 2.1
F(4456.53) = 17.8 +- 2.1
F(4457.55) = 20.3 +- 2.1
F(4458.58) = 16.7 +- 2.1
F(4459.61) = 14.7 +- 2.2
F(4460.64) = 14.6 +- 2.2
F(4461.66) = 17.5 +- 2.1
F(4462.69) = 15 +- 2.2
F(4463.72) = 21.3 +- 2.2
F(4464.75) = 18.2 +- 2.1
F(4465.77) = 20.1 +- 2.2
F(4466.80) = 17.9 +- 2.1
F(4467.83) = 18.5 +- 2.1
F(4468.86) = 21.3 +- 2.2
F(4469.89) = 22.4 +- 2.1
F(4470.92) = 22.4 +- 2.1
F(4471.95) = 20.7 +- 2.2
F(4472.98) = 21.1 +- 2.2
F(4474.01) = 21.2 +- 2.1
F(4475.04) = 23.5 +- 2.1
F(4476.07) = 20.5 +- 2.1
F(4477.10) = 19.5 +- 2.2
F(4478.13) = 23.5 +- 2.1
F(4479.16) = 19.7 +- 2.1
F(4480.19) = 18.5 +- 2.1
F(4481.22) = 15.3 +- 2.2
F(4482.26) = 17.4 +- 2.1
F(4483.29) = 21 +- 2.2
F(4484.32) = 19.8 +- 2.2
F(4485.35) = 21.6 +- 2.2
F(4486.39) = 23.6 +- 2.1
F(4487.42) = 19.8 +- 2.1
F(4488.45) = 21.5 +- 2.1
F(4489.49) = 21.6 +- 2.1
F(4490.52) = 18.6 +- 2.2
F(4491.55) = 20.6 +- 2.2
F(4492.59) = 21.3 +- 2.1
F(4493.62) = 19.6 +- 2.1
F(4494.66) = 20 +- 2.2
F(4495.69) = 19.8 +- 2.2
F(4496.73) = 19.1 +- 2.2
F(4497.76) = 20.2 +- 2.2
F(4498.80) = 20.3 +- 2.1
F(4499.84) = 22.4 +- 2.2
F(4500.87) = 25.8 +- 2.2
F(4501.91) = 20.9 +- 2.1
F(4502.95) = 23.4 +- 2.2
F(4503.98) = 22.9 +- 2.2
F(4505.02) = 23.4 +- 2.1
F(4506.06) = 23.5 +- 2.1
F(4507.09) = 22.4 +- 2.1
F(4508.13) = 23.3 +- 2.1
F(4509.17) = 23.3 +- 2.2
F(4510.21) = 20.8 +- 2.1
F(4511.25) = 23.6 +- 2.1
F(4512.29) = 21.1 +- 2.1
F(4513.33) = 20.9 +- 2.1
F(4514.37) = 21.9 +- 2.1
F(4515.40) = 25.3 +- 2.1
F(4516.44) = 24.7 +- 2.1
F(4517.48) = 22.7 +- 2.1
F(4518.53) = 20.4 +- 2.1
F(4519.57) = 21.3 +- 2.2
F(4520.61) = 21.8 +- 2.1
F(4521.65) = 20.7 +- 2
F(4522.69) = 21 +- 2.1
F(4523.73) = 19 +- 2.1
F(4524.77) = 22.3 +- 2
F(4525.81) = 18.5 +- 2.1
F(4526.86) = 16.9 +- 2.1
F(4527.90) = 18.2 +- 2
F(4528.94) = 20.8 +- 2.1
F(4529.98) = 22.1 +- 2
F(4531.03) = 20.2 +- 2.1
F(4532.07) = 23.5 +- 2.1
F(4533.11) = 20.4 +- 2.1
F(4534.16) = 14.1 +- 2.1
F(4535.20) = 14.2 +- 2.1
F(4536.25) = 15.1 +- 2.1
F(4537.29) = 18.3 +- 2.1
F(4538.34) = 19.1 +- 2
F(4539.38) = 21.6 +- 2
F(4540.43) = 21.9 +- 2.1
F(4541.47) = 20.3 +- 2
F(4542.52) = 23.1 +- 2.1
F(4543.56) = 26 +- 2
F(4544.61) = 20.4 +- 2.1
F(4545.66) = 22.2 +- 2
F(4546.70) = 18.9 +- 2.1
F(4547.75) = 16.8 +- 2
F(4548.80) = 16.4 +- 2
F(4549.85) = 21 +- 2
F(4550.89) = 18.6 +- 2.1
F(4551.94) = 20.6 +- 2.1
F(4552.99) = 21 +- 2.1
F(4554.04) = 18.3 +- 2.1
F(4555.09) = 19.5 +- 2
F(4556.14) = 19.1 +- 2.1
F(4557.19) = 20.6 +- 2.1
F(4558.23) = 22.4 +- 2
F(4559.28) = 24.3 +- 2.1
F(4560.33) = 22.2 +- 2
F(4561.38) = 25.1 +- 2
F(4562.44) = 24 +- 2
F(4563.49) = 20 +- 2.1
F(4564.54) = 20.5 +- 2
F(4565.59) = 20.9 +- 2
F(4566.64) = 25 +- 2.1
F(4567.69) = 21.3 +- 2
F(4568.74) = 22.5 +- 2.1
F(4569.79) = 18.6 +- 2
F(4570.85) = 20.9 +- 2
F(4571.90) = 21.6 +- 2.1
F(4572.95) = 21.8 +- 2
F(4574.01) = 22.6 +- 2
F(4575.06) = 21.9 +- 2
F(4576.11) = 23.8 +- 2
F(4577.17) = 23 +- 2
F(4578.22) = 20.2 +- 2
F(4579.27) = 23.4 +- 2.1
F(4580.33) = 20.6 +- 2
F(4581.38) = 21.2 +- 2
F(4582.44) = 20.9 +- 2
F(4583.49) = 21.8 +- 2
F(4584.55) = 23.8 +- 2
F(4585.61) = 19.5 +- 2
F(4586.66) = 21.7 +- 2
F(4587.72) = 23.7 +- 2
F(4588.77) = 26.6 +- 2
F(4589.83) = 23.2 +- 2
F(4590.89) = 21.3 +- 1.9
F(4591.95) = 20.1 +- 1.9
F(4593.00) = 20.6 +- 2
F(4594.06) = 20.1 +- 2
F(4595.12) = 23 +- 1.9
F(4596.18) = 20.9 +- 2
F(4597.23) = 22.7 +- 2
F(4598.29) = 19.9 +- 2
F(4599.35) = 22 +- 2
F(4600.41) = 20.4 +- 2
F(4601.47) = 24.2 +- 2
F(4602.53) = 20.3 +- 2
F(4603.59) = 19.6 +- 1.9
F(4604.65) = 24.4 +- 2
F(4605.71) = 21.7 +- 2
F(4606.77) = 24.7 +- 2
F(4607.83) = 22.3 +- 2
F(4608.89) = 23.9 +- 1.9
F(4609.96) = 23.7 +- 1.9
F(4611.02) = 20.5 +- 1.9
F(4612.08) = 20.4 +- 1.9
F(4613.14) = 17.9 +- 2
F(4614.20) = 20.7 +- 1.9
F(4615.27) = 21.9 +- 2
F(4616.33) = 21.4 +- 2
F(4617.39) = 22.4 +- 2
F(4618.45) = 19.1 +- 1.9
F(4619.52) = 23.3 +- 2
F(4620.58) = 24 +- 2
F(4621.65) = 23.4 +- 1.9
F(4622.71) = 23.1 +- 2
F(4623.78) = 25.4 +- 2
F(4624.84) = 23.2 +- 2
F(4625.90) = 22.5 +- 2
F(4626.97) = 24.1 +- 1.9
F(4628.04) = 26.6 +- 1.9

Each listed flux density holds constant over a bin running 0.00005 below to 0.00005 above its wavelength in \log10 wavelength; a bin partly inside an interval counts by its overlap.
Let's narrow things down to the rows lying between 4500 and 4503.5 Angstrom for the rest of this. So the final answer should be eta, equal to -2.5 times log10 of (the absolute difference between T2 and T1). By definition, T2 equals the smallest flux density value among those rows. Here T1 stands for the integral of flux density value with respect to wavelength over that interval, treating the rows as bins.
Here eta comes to -4.46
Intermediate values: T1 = 82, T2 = 20.9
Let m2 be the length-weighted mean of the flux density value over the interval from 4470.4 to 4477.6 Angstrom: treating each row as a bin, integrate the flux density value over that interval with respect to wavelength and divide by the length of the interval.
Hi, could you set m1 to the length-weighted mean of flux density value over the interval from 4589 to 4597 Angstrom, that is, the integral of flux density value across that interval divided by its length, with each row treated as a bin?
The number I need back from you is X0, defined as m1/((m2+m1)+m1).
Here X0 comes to 0.335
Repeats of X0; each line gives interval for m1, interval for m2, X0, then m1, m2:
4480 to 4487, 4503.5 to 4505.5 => 0.315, 19.6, 23.1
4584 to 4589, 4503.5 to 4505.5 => 0.332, 22.8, 23.1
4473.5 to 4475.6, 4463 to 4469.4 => 0.348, 22.3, 19.4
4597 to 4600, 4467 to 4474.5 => 0.335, 21.3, 20.9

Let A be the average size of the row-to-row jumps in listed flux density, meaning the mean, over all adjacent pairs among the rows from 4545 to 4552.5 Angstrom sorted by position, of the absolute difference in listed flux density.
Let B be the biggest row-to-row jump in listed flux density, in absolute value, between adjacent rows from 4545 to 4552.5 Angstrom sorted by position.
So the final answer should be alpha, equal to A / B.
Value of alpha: 0.54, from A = 2.47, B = 4.6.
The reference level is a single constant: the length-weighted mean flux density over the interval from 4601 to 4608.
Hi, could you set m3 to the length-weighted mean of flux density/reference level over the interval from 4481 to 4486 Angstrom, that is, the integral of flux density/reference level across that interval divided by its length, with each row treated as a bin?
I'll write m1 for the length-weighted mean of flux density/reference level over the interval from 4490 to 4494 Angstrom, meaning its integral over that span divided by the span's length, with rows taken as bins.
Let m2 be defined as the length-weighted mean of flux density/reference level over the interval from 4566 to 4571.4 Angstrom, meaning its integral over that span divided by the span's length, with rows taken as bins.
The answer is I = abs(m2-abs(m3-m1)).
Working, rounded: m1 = 0.89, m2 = 0.96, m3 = 0.86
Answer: 0.93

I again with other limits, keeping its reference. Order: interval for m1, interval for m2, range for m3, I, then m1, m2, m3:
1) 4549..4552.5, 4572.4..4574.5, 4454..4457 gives 0.78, 0.88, 0.99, 0.67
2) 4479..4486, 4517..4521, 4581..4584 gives 0.86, 0.85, 0.96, 0.95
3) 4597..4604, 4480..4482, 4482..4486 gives 0.70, 0.95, 0.74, 0.90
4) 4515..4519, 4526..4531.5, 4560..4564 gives 0.85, 1.03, 0.87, 1.02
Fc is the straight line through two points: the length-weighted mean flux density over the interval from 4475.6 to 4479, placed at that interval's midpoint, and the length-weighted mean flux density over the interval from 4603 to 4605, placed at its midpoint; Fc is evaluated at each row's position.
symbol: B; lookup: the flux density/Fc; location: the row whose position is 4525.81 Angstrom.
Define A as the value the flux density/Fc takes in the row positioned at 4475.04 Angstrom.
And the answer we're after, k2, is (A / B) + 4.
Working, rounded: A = 1.12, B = 0.87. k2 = 5.29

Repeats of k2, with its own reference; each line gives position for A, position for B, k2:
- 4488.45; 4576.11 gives 4.92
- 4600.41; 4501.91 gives 4.95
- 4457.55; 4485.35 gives 4.95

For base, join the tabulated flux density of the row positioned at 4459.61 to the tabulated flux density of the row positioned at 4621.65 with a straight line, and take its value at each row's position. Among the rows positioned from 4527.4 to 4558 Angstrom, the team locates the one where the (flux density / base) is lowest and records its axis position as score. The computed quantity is 4534.16 Angstrom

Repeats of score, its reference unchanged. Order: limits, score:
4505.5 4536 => 4534.16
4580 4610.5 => 4603.59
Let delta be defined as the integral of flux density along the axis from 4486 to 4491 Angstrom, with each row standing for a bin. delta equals 105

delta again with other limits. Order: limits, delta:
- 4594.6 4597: 53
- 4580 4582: 42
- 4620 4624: 95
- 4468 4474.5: 139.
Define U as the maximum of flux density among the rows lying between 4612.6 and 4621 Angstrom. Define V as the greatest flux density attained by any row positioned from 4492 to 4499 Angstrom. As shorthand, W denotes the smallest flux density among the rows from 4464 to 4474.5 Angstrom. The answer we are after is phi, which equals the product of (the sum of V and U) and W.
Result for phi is 811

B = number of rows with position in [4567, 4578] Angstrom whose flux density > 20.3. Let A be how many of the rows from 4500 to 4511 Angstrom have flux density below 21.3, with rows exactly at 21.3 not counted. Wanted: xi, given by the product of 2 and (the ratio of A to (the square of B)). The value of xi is 0.05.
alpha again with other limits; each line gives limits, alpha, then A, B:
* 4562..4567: 0.55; 2.25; 4.1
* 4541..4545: 0.67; 3.77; 5.6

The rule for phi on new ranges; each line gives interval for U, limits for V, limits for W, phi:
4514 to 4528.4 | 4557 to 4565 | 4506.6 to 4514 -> 1048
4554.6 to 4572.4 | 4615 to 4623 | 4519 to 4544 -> 692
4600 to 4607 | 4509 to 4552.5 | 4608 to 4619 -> 908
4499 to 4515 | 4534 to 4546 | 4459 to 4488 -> 756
